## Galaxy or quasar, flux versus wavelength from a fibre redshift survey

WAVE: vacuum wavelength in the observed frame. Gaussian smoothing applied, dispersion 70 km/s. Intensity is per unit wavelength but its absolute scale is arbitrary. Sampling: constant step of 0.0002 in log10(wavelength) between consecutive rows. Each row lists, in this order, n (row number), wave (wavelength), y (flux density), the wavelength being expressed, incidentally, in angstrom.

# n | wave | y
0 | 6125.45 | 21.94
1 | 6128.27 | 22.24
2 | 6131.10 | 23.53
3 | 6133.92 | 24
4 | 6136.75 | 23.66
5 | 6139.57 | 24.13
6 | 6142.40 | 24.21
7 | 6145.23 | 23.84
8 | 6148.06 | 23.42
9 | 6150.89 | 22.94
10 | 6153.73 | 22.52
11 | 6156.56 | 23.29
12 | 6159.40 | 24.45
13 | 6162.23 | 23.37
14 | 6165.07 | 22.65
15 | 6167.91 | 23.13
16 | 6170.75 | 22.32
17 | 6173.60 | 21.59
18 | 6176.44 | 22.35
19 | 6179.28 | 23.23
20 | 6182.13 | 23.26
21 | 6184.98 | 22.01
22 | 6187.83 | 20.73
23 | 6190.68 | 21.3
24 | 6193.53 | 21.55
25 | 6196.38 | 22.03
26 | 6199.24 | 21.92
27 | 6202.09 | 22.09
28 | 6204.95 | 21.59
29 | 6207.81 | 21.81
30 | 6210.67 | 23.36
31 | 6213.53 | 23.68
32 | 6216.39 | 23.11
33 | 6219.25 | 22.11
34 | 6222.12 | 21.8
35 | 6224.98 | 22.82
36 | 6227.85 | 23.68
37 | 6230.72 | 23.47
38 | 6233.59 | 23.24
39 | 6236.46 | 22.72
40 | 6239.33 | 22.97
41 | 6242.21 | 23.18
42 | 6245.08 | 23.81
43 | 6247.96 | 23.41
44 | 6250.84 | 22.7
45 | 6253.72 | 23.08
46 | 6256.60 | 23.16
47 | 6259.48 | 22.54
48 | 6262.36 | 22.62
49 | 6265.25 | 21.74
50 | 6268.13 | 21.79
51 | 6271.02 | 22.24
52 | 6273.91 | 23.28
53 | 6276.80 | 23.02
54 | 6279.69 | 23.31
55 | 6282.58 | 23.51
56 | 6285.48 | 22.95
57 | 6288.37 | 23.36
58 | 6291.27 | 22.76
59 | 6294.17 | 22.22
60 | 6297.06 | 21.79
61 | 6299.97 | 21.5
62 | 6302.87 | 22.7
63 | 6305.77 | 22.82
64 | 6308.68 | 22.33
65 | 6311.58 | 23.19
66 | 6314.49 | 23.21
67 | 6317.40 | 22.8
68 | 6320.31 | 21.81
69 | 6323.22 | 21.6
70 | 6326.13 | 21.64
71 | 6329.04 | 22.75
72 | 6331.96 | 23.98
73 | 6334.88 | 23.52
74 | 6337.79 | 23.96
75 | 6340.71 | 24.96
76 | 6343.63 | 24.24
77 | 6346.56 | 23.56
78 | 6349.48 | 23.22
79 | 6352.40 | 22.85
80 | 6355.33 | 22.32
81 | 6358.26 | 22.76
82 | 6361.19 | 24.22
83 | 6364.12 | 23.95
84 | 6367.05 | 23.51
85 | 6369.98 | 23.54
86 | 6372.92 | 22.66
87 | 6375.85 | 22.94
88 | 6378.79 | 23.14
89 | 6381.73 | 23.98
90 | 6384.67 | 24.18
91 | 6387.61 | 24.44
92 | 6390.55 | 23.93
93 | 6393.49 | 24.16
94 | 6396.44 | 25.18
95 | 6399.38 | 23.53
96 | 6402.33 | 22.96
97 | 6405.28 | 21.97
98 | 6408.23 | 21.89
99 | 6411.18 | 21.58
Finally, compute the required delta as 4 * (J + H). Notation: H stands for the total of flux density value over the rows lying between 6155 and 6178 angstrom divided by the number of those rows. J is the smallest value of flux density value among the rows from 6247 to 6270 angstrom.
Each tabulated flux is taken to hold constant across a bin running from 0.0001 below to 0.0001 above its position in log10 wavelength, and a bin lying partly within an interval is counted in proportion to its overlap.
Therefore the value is 179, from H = 22.9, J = 21.74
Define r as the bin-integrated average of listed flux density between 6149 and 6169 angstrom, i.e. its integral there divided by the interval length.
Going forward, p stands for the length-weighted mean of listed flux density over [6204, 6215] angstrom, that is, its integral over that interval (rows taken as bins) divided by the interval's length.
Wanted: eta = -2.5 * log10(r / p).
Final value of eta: -0.026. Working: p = 22.66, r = 23.2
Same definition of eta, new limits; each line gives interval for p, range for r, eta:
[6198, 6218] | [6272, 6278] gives -0.027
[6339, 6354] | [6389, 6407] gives 0.007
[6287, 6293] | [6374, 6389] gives -0.033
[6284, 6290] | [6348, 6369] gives -0.007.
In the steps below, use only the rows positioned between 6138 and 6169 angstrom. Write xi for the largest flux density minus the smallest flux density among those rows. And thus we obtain 1.9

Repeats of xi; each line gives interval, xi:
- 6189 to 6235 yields 2.4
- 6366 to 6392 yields 1.8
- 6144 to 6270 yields 3.7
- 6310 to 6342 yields 3.4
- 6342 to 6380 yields 1.9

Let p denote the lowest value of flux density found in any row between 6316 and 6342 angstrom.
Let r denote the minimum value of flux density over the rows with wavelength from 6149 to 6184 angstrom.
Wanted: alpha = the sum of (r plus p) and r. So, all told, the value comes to 64.8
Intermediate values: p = 21.6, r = 21.59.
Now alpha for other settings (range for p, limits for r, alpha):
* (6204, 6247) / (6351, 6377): 66.2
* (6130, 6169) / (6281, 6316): 65.5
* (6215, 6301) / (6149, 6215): 63.0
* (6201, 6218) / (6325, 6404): 64.9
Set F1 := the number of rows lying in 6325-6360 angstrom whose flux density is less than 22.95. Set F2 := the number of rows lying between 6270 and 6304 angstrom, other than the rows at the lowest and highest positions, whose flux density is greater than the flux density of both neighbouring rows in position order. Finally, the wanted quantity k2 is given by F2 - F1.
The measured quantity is -2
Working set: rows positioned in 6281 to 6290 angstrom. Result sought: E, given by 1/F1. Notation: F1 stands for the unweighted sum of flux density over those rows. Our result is 0.0143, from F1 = 69.8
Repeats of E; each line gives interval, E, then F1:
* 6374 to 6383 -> 0.0143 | 70.1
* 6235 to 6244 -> 0.0145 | 68.9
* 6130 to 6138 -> 0.0140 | 71.2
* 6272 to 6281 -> 0.0144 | 69.6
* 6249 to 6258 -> 0.0145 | 68.9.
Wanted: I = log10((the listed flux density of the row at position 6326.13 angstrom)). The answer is 1.34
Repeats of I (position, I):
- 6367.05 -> 1.37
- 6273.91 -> 1.37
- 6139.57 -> 1.38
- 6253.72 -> 1.36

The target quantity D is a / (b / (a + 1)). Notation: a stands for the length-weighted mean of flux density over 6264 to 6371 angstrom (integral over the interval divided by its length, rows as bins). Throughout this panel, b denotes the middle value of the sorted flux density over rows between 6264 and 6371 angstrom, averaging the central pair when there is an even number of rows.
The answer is 23.9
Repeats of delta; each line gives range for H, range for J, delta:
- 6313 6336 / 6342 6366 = 180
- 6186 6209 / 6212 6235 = 174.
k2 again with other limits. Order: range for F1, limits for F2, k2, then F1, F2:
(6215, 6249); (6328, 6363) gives -2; 4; 2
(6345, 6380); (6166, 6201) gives -3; 5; 2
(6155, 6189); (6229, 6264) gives -4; 6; 2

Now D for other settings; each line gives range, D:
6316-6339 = 23.7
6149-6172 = 24.2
